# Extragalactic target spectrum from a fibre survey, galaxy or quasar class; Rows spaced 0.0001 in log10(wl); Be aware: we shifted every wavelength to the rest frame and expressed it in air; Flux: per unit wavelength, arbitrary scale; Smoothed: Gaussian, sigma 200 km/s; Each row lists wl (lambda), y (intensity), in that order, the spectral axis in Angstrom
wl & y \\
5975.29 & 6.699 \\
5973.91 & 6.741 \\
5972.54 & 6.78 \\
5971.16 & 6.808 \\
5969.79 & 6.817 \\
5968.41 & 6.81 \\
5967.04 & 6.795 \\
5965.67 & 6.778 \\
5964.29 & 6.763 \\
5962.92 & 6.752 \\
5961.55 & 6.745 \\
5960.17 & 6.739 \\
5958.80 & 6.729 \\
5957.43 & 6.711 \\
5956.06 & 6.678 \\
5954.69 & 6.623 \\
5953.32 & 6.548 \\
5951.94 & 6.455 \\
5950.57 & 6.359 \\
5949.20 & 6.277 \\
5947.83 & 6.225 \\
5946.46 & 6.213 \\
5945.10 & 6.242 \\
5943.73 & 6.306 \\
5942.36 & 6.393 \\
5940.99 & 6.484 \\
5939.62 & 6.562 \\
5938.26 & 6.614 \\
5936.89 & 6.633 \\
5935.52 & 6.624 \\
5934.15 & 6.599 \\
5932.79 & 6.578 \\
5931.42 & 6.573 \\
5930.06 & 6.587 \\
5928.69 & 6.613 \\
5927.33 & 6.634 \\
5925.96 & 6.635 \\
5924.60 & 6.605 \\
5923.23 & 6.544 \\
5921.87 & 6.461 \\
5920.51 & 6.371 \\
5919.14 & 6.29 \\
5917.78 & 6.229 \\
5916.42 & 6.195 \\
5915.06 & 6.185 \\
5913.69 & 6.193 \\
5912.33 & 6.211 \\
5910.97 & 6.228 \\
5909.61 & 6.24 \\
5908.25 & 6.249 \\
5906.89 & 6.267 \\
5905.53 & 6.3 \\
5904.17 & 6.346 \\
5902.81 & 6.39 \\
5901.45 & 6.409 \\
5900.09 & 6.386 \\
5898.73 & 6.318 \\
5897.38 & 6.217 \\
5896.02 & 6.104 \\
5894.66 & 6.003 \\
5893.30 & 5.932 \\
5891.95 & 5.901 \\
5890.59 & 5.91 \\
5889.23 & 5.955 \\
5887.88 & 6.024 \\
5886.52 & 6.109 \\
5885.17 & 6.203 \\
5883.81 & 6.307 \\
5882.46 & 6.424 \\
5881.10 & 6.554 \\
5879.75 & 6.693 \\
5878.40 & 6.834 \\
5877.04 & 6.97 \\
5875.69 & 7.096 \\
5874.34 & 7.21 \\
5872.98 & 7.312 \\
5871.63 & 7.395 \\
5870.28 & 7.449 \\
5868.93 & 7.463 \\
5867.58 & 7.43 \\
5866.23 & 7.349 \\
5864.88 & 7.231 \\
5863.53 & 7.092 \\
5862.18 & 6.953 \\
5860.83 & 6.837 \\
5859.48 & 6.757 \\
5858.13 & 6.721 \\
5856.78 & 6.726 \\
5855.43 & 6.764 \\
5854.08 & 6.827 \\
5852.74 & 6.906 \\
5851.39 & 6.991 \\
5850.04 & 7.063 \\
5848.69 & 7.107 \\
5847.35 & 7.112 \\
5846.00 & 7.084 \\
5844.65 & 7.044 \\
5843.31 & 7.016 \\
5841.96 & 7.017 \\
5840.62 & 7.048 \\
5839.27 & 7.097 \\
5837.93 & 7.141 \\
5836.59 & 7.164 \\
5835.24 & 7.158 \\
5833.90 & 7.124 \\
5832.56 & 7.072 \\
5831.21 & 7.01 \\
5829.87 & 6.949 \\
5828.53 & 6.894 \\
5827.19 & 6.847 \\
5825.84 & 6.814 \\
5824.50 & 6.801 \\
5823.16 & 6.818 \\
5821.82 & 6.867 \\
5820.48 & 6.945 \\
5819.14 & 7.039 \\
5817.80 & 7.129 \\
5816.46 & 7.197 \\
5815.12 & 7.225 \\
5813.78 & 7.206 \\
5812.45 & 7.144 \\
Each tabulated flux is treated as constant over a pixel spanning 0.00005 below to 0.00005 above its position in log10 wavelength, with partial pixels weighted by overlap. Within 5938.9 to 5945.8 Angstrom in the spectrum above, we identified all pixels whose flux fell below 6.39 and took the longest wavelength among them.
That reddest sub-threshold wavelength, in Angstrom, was 5945.10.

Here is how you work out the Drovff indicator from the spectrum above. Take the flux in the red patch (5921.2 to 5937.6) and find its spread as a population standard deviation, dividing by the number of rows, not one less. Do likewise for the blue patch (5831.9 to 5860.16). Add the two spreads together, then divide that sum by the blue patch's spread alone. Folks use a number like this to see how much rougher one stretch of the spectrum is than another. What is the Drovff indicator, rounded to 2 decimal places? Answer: 1.32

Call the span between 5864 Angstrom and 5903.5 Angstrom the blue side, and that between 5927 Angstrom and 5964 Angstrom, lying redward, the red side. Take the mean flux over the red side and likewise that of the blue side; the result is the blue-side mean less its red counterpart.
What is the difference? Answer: 0.07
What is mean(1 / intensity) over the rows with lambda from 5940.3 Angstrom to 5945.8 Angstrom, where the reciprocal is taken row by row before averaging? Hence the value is 0.157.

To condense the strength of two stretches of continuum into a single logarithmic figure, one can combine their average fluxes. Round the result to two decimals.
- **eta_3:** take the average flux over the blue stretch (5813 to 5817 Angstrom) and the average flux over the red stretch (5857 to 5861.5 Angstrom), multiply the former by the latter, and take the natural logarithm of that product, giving 3.89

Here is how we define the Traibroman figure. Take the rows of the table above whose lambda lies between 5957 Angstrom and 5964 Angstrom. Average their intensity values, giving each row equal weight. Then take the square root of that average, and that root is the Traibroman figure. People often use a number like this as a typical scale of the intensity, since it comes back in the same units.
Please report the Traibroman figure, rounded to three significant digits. 2.60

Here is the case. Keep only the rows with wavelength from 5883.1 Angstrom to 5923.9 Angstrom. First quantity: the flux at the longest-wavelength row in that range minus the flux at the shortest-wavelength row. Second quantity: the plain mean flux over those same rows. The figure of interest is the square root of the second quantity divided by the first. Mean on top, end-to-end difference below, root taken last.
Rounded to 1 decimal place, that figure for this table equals 5.1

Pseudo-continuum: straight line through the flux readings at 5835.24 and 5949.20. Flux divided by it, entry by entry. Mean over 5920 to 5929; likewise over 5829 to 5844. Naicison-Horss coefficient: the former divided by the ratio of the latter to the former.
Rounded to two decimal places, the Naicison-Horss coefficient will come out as 1.04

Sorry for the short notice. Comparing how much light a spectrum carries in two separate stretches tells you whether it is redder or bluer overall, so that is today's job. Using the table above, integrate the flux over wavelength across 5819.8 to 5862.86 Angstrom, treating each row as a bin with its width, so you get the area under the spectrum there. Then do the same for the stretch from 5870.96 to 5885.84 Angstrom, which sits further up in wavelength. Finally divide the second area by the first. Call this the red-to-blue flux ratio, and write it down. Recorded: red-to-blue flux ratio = 0.34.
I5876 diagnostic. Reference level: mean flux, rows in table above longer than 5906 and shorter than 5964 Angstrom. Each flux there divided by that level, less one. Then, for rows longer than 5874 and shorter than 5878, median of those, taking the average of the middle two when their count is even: 0.10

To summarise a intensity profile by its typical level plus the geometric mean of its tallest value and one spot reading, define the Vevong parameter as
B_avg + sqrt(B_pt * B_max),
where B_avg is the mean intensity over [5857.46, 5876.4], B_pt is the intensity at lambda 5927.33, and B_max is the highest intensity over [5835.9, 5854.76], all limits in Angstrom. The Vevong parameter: 14.1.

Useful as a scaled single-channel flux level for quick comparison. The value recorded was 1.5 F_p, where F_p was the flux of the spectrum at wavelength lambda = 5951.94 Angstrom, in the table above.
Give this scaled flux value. 9.68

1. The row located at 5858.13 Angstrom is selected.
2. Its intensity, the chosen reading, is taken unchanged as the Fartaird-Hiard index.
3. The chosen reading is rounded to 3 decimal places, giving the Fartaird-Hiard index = 6.721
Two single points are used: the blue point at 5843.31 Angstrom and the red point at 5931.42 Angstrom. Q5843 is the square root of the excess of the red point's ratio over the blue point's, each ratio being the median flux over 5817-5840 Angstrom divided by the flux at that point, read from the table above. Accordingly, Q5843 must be 0.26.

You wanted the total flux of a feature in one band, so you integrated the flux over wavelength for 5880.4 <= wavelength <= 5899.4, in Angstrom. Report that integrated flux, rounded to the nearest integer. 117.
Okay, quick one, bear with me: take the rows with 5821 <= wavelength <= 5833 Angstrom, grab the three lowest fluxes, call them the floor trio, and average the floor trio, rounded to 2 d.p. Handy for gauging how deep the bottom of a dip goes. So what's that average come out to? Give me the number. 6.81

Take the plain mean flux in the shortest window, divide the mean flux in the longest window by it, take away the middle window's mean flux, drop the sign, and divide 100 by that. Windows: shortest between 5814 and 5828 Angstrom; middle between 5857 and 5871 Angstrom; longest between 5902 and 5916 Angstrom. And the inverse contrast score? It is 16.1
